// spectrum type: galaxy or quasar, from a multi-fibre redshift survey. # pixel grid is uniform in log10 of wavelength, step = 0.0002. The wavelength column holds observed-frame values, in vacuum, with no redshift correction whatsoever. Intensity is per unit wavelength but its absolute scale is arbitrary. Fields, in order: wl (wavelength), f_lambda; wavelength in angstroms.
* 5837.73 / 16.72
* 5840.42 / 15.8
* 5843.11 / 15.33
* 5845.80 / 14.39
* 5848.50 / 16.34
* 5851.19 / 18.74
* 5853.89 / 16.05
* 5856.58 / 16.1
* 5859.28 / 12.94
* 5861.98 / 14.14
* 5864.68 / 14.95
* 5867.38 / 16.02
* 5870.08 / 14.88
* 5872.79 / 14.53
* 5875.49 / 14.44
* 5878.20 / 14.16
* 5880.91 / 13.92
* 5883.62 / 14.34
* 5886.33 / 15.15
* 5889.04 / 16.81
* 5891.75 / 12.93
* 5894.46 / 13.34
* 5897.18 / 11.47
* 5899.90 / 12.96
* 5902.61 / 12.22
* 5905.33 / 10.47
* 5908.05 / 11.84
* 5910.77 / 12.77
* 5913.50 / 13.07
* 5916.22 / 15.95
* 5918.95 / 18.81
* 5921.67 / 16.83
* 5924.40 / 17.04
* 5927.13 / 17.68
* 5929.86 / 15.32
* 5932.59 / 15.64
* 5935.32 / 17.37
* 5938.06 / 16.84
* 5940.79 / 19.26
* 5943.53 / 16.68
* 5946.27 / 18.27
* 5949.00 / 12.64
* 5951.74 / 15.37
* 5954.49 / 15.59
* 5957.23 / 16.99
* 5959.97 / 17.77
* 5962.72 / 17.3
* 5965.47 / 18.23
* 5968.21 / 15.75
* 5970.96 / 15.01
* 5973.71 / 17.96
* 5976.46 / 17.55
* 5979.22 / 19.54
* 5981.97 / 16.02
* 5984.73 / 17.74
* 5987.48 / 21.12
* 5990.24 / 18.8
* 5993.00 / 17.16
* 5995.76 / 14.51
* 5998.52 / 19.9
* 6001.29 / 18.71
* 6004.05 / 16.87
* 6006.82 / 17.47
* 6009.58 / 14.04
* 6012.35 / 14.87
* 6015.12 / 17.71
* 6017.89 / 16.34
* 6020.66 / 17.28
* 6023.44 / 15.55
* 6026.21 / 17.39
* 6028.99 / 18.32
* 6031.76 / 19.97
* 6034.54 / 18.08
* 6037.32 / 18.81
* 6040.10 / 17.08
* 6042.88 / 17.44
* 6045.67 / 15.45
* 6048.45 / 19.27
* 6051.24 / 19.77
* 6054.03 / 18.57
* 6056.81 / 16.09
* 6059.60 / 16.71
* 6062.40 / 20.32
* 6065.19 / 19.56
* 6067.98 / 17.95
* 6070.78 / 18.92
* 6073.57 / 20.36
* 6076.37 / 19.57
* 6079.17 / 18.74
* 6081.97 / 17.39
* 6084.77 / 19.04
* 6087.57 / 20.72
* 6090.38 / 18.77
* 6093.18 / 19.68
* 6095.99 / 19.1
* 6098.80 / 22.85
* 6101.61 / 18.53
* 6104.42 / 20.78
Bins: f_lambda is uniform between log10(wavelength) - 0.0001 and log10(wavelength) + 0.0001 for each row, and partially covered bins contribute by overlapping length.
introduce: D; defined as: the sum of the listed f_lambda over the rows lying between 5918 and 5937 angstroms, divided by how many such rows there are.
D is 17.0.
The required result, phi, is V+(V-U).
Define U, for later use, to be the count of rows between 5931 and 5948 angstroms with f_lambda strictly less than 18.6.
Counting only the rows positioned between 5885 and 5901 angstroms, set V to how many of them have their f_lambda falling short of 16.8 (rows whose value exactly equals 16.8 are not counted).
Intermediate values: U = 5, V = 5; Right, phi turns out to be 5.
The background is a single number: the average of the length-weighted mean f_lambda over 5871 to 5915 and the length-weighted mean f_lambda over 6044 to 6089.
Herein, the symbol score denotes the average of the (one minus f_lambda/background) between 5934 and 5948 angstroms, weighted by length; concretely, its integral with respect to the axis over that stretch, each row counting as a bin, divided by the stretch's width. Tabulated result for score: -0.09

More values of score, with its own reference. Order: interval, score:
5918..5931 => -0.07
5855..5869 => 0.07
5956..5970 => -0.07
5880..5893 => 0.09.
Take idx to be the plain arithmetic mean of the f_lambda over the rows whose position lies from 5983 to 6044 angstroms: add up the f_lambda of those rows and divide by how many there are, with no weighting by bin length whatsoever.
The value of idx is 17.5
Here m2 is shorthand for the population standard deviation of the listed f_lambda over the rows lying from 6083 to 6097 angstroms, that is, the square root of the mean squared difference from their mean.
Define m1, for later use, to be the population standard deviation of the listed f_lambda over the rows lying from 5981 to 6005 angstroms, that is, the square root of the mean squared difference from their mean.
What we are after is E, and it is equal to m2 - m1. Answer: -1.20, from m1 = 1.9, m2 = 0.7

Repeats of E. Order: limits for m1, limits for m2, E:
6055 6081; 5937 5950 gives 0.83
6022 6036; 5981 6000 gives 0.66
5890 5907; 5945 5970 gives 0.71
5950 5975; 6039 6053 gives 0.40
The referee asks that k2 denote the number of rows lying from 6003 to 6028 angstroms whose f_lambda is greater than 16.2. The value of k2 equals 6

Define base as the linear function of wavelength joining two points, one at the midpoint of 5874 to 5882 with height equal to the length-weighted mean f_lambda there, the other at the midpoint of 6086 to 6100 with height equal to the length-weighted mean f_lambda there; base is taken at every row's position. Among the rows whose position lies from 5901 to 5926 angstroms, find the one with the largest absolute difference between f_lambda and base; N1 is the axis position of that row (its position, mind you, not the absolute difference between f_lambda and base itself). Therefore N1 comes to 5905.33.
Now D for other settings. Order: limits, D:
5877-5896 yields 14.4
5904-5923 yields 14.2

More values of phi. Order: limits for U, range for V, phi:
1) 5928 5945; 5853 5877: 13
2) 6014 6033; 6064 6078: -6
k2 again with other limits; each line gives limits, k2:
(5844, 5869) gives 2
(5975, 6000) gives 7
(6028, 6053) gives 8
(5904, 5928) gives 4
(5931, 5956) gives 5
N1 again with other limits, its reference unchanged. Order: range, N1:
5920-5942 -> 5940.79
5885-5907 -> 5905.33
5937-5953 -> 5949.00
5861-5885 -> 5867.38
